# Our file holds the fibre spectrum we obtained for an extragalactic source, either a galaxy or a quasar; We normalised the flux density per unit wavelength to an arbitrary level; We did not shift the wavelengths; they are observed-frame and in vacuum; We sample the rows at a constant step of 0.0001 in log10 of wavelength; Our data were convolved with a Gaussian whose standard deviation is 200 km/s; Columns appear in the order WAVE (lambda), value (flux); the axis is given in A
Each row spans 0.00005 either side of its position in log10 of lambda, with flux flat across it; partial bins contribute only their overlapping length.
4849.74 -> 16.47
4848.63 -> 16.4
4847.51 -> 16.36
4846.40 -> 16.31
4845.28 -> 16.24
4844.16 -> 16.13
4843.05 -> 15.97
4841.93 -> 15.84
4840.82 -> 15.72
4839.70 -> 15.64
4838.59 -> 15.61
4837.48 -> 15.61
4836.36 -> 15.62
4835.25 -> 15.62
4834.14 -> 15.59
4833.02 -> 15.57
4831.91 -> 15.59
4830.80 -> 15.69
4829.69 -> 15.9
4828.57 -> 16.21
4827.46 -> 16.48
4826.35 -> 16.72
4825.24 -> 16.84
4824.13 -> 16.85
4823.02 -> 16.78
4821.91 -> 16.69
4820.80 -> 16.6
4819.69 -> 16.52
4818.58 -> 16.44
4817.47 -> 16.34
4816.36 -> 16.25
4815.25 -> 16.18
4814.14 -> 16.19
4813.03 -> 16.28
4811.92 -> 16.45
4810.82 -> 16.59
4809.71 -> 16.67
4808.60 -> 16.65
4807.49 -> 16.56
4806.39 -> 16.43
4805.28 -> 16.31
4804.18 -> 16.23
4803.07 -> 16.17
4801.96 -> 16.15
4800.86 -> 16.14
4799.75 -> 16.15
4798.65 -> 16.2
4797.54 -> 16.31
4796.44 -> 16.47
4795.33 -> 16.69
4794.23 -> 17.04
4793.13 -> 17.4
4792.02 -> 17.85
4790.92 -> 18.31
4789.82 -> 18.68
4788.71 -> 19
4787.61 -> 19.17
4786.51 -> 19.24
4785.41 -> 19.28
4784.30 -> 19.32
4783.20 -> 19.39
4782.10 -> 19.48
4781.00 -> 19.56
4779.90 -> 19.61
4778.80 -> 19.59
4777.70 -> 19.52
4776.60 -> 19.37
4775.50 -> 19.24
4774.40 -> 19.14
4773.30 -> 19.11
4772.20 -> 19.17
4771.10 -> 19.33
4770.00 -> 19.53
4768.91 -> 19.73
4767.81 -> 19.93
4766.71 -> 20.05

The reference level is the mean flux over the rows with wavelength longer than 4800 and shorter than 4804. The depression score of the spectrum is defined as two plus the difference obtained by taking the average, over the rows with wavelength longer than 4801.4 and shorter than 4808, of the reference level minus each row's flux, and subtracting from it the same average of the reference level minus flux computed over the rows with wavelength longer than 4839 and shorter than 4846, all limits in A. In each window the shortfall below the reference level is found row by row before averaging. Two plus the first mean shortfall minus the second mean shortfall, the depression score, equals 1.6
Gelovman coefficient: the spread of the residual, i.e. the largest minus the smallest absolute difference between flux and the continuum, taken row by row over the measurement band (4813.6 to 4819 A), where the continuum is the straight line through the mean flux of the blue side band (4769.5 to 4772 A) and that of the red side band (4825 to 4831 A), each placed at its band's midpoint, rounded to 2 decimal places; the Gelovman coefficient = 0.49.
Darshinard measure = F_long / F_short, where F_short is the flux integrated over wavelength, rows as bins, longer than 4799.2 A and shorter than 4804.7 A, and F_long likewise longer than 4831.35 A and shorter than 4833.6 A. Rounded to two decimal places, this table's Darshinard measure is 0.39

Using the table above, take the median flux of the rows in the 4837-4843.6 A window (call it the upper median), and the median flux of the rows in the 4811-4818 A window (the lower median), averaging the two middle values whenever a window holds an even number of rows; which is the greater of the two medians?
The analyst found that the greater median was 16.3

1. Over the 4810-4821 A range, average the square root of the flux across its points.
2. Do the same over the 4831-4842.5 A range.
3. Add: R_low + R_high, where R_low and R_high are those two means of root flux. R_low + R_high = 8.00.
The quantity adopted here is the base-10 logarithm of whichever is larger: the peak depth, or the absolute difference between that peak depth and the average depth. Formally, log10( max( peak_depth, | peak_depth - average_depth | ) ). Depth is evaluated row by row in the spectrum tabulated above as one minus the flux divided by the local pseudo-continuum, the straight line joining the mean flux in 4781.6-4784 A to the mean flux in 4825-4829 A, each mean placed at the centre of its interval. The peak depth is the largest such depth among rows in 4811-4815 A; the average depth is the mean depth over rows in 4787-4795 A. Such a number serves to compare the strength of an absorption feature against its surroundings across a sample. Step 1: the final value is -1.16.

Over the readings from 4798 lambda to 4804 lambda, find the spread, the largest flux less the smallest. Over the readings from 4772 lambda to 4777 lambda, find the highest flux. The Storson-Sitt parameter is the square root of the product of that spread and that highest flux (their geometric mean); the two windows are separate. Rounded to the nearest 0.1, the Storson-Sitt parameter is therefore 1.1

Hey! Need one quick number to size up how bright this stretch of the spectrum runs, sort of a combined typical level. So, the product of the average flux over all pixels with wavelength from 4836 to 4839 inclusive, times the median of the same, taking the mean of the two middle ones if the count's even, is 244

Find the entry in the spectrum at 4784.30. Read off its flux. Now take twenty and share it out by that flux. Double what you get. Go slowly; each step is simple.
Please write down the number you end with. 2.07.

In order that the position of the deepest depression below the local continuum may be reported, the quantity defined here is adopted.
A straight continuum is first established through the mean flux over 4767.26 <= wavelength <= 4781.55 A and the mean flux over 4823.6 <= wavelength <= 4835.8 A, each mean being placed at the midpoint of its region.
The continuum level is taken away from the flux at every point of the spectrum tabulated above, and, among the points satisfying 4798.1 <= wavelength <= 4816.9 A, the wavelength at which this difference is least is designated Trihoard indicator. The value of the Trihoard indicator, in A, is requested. 4798.65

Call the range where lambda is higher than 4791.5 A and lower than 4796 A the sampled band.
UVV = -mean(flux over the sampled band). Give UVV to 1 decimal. -17.2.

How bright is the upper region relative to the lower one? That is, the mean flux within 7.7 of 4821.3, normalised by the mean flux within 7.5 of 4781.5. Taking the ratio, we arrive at 0.85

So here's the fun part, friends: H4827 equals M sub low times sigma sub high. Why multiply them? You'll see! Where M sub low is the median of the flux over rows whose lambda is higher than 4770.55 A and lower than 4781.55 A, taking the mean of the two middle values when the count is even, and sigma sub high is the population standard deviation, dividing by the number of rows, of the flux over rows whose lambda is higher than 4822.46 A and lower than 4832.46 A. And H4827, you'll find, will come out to 9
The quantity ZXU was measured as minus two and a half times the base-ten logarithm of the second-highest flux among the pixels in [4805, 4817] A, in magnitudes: -3.05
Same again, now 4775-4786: -3.23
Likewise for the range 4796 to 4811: -3.05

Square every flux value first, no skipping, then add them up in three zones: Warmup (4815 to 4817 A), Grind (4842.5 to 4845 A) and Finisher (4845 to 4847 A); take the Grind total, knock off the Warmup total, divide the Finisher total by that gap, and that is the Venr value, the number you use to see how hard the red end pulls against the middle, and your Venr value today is -50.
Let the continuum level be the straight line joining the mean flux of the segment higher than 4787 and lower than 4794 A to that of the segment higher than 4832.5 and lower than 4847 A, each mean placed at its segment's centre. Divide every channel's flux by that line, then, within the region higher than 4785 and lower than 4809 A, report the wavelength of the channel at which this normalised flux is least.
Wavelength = 4798.65 A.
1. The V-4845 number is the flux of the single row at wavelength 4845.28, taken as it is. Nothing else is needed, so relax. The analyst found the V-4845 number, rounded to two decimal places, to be 16.24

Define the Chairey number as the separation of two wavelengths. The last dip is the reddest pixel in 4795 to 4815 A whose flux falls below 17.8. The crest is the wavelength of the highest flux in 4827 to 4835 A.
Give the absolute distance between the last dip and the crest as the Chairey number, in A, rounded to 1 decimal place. 13.3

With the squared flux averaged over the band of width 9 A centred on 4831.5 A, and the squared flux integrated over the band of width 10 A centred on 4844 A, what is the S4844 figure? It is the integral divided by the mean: 10.3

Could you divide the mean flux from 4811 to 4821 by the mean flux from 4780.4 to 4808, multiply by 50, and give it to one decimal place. 46.5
